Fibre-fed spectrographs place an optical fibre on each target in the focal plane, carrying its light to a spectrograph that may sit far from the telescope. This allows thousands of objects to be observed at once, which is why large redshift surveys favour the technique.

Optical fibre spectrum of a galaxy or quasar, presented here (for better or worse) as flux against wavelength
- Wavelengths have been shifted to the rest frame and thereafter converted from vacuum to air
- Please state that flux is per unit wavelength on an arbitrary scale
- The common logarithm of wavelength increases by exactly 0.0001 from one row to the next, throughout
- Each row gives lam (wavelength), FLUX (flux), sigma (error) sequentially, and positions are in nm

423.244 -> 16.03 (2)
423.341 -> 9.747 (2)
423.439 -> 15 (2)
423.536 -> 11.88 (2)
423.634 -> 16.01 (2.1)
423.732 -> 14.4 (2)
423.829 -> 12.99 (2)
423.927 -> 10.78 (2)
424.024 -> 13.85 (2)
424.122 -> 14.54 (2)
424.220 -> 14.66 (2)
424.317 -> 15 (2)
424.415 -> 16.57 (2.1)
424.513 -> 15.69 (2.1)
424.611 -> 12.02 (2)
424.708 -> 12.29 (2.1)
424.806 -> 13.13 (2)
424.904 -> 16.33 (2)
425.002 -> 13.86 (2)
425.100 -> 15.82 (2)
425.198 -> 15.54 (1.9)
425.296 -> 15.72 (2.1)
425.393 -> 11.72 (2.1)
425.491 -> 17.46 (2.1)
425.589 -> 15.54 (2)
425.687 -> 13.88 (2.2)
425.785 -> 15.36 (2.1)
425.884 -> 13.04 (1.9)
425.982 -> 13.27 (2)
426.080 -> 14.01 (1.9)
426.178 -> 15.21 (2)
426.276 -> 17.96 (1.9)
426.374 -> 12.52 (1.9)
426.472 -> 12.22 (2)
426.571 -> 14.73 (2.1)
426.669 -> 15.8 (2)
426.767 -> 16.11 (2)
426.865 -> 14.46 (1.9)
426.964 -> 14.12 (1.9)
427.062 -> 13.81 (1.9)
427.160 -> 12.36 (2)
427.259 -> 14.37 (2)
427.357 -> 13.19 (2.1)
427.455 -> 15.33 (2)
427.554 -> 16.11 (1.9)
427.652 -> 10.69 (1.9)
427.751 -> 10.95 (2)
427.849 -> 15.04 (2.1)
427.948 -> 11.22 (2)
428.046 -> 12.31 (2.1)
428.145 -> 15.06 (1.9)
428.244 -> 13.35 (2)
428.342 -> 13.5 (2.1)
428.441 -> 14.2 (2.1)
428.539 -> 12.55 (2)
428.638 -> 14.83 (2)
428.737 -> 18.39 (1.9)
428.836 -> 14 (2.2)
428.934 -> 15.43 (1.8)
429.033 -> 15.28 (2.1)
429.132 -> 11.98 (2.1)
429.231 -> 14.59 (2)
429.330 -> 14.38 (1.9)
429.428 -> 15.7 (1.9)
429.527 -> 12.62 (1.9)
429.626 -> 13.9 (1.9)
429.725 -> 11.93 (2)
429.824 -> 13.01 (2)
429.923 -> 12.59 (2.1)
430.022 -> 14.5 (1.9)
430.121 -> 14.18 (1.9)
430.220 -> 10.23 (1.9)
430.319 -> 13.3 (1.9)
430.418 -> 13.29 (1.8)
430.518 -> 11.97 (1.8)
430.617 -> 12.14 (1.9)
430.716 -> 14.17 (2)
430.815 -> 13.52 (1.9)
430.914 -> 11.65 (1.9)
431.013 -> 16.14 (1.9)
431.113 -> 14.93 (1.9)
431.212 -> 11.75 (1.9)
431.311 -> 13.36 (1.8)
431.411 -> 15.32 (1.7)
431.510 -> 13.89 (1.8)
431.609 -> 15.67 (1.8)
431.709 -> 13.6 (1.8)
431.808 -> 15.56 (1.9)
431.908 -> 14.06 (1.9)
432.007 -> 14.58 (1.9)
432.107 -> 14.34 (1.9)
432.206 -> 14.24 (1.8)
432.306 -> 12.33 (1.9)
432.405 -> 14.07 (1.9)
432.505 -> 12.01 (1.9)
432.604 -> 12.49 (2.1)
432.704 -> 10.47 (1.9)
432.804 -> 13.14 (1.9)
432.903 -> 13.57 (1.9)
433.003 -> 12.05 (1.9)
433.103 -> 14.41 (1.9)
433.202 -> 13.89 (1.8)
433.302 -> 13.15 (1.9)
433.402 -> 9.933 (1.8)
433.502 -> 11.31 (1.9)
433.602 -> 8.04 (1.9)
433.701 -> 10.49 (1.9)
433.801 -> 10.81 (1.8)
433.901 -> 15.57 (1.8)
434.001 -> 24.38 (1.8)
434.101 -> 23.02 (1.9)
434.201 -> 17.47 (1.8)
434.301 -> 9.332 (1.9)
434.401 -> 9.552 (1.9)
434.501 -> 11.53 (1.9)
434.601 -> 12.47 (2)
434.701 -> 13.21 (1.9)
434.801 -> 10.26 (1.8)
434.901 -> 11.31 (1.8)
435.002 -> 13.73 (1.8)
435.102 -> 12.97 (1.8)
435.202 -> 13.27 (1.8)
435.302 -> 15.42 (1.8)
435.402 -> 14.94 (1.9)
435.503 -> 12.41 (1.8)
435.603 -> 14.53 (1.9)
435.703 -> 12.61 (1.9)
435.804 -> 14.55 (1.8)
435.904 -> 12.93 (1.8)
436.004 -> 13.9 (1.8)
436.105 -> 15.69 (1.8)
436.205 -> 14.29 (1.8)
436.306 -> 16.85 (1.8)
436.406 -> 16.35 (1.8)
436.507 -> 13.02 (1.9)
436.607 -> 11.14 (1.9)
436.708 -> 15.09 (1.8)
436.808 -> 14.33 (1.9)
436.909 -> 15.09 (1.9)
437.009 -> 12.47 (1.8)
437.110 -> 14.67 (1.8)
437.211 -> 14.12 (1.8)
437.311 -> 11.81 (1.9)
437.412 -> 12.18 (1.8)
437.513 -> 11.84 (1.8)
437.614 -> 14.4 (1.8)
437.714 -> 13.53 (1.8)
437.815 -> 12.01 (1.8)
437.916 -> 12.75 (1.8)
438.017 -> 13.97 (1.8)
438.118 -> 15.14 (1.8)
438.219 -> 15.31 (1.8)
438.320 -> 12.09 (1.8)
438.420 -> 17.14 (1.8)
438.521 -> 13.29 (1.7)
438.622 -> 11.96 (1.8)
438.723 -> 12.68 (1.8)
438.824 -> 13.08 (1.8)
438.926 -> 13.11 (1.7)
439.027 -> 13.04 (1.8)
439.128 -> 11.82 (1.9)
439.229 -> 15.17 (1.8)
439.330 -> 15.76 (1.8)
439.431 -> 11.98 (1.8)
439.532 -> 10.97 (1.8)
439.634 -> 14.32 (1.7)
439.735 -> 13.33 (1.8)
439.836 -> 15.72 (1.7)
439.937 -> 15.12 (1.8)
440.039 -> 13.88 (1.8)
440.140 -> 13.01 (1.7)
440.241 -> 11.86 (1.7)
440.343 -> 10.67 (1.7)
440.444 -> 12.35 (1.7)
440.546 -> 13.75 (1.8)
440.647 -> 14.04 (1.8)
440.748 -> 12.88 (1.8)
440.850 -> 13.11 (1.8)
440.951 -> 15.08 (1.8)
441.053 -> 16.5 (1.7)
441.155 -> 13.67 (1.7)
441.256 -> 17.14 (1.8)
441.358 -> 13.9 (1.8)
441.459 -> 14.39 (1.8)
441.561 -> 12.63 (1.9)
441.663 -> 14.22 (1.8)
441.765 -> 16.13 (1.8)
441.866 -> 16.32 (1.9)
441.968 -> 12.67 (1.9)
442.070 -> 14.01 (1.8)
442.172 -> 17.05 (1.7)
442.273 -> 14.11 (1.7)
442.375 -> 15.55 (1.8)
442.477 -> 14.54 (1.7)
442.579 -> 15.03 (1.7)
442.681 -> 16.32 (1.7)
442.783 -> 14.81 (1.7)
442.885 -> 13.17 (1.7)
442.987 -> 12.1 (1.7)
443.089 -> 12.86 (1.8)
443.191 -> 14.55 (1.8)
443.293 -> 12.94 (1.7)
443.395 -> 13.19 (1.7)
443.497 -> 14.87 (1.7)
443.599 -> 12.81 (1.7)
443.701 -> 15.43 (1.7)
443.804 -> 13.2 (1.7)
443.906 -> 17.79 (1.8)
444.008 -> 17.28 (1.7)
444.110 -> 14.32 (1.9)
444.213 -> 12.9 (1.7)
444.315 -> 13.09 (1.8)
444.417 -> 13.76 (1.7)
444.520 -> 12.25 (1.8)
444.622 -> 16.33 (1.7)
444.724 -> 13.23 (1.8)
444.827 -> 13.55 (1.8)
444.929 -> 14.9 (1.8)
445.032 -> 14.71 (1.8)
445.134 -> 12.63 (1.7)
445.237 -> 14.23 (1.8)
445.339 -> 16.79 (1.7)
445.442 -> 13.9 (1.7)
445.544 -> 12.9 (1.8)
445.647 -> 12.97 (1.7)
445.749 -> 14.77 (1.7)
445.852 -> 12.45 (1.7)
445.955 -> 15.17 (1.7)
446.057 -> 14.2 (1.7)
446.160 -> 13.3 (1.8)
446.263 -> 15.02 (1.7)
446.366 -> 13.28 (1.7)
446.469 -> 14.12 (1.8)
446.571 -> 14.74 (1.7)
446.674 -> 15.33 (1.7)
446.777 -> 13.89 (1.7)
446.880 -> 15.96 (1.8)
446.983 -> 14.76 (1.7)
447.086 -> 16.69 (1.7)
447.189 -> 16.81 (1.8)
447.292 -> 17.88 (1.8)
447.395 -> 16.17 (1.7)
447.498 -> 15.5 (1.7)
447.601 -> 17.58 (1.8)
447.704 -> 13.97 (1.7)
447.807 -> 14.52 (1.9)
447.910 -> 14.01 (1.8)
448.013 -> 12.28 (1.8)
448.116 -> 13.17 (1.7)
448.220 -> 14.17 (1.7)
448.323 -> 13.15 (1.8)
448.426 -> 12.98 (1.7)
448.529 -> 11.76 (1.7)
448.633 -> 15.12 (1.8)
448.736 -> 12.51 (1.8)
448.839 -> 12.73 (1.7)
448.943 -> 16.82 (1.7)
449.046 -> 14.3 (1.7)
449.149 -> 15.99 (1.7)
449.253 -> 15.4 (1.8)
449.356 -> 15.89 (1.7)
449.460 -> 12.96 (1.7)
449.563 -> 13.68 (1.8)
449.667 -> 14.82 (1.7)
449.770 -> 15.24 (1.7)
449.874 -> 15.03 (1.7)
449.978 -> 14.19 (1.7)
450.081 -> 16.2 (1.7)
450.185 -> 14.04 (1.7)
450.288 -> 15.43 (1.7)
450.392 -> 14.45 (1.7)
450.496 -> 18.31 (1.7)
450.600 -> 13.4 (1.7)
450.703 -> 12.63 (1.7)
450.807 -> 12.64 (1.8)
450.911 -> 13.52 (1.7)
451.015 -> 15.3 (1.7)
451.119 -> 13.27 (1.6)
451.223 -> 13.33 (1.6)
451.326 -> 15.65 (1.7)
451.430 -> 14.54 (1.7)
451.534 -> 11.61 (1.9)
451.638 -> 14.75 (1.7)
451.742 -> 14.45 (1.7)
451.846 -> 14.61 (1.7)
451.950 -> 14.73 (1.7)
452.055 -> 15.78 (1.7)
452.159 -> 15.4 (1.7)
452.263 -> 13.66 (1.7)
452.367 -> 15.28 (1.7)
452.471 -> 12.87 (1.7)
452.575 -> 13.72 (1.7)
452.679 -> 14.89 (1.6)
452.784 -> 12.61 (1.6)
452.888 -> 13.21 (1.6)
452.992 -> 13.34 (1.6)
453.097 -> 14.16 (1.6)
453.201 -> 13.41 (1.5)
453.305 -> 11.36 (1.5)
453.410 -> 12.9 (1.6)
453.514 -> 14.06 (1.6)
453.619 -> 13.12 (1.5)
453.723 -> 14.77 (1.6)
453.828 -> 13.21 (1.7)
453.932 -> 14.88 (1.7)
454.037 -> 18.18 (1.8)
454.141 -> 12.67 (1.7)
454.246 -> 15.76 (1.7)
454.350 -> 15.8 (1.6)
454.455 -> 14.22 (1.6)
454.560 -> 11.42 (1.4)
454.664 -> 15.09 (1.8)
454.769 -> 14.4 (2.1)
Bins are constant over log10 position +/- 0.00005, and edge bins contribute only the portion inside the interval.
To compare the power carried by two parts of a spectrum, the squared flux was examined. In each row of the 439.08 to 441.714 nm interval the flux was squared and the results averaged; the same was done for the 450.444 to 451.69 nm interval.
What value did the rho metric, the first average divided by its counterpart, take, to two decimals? 0.95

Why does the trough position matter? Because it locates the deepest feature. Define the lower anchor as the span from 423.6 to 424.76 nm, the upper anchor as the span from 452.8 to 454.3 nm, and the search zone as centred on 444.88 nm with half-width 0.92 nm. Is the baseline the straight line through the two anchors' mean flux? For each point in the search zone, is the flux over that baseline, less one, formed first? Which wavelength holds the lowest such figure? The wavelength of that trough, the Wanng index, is 444.520 nm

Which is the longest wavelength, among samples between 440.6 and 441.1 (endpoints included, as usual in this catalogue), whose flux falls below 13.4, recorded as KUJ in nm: 440.850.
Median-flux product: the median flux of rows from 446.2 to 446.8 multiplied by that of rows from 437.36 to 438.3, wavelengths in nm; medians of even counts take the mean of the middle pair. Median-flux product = 195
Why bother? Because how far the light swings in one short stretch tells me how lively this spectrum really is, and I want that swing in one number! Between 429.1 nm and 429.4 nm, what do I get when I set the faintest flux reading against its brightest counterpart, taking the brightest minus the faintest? 2.6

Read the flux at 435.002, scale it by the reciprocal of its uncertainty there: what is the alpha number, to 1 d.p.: 7.6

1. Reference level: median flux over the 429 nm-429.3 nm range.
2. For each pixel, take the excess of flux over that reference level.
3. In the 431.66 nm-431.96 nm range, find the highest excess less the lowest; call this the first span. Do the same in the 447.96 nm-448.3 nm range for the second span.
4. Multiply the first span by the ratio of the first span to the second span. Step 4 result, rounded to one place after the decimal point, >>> 2.0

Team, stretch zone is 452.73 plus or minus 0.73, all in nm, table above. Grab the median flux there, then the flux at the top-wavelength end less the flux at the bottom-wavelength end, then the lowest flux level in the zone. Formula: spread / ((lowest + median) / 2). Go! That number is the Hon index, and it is -0.23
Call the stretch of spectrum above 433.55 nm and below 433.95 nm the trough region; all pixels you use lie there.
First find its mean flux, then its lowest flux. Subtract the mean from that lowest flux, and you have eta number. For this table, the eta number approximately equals -3.2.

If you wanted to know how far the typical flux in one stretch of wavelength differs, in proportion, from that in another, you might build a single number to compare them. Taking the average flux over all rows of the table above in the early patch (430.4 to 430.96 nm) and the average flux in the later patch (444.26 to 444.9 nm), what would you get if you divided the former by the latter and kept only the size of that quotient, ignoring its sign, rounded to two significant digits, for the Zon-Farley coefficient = 0.93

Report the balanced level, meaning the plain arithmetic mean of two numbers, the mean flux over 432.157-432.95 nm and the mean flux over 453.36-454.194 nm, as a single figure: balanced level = 13.5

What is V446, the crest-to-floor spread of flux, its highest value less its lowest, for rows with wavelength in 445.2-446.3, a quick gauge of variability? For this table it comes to 4.3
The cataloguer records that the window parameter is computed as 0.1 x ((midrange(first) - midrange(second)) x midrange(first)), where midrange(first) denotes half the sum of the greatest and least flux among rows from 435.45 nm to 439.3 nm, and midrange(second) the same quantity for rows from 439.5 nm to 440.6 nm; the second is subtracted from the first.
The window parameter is 1.3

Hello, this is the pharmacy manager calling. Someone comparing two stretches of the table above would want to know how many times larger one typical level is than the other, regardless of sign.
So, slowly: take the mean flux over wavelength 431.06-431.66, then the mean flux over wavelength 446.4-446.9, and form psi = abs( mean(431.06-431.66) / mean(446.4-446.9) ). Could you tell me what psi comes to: 0.96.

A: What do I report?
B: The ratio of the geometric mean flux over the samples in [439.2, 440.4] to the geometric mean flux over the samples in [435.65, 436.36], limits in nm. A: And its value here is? 0.93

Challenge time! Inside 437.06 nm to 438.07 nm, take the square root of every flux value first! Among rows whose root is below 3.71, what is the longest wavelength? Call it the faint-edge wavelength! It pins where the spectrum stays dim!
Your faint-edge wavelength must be 437.916 nm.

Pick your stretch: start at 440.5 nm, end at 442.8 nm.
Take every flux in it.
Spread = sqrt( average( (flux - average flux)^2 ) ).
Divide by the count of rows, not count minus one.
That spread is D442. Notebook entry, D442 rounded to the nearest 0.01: 1.34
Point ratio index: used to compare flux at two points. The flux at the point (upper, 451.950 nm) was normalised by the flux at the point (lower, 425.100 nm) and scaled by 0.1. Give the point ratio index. 0.093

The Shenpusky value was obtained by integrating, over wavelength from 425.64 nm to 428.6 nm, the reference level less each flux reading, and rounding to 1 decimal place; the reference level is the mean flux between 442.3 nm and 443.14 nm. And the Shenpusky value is 1.2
